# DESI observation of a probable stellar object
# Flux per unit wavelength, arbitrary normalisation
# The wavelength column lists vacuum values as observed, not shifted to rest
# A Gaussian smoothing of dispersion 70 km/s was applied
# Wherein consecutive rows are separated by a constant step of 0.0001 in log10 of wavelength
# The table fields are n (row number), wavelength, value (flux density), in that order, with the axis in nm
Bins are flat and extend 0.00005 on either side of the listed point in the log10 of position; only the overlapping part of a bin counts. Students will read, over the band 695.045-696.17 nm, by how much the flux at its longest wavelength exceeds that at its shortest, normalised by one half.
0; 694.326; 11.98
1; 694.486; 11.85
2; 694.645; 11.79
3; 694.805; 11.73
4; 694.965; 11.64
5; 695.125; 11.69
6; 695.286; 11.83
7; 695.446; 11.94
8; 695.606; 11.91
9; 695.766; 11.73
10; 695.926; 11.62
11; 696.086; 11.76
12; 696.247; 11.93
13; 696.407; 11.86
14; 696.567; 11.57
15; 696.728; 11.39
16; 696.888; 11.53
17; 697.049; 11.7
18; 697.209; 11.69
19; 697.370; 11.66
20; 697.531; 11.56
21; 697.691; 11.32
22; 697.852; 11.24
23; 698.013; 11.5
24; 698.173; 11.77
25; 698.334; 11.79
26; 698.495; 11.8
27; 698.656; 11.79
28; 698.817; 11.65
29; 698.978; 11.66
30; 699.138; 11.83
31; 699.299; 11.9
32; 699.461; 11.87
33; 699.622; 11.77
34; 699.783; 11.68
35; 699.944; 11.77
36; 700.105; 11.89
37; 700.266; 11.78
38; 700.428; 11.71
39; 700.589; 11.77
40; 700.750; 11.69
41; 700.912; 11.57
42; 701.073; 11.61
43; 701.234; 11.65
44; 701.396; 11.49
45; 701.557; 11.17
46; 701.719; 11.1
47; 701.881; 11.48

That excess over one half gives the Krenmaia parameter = 0.14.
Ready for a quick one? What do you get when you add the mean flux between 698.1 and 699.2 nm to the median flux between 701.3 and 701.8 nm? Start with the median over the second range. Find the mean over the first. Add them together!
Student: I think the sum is 22.9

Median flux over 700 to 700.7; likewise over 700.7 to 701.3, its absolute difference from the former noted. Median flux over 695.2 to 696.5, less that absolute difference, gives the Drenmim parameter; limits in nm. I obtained 11.7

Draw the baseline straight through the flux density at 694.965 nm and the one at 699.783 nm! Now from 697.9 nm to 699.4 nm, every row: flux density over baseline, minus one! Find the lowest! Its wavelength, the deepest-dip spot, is 698.013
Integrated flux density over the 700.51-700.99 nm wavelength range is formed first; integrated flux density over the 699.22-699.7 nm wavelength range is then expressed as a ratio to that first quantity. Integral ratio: 1.013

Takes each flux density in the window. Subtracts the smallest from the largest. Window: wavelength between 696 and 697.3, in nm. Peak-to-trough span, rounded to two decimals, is 0.54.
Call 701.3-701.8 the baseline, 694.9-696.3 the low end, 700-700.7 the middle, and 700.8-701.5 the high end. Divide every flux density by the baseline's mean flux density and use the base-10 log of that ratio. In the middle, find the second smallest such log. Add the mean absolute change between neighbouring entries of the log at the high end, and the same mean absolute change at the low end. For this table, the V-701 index 0.027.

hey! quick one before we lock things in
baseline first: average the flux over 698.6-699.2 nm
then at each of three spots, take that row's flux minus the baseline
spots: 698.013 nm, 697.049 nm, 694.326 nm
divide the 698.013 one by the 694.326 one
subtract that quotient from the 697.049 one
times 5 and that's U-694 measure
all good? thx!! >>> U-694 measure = 5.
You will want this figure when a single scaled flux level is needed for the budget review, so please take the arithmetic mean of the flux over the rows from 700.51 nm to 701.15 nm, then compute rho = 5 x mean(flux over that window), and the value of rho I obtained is 58.3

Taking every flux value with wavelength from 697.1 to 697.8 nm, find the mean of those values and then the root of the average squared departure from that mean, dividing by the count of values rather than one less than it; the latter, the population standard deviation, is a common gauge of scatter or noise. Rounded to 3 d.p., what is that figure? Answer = 0.145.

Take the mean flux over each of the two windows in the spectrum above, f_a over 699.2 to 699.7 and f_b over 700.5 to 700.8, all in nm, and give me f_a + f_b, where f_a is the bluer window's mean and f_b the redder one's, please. 23.6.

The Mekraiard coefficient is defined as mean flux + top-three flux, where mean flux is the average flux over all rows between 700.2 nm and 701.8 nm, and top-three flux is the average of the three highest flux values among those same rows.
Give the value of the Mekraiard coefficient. 23.3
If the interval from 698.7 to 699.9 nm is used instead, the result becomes 23.6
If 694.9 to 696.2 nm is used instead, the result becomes 23.7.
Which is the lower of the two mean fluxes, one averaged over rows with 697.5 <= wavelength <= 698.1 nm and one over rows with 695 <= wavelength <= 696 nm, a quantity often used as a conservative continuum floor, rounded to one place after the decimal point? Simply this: 11.4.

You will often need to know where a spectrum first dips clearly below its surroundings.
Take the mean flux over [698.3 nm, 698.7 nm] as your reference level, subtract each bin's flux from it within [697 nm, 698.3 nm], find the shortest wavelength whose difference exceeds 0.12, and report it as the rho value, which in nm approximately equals 697.370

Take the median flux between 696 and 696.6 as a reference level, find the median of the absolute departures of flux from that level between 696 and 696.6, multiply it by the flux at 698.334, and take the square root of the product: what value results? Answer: 1.00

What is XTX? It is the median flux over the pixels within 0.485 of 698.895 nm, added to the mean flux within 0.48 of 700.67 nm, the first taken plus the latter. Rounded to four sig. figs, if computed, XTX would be 23.48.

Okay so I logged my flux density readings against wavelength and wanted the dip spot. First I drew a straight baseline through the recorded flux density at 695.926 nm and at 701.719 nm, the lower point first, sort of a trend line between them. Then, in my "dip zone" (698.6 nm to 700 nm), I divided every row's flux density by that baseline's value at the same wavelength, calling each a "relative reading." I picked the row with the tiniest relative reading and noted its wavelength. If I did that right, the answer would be 698.817 nm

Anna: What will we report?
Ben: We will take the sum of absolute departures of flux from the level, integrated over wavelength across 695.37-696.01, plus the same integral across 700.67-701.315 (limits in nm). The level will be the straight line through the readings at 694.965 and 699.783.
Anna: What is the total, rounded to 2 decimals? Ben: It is 0.15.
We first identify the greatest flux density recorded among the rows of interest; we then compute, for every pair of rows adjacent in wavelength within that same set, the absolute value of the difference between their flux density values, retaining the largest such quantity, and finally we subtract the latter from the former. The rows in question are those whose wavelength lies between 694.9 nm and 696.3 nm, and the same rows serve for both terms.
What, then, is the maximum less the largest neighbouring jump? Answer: 11.8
